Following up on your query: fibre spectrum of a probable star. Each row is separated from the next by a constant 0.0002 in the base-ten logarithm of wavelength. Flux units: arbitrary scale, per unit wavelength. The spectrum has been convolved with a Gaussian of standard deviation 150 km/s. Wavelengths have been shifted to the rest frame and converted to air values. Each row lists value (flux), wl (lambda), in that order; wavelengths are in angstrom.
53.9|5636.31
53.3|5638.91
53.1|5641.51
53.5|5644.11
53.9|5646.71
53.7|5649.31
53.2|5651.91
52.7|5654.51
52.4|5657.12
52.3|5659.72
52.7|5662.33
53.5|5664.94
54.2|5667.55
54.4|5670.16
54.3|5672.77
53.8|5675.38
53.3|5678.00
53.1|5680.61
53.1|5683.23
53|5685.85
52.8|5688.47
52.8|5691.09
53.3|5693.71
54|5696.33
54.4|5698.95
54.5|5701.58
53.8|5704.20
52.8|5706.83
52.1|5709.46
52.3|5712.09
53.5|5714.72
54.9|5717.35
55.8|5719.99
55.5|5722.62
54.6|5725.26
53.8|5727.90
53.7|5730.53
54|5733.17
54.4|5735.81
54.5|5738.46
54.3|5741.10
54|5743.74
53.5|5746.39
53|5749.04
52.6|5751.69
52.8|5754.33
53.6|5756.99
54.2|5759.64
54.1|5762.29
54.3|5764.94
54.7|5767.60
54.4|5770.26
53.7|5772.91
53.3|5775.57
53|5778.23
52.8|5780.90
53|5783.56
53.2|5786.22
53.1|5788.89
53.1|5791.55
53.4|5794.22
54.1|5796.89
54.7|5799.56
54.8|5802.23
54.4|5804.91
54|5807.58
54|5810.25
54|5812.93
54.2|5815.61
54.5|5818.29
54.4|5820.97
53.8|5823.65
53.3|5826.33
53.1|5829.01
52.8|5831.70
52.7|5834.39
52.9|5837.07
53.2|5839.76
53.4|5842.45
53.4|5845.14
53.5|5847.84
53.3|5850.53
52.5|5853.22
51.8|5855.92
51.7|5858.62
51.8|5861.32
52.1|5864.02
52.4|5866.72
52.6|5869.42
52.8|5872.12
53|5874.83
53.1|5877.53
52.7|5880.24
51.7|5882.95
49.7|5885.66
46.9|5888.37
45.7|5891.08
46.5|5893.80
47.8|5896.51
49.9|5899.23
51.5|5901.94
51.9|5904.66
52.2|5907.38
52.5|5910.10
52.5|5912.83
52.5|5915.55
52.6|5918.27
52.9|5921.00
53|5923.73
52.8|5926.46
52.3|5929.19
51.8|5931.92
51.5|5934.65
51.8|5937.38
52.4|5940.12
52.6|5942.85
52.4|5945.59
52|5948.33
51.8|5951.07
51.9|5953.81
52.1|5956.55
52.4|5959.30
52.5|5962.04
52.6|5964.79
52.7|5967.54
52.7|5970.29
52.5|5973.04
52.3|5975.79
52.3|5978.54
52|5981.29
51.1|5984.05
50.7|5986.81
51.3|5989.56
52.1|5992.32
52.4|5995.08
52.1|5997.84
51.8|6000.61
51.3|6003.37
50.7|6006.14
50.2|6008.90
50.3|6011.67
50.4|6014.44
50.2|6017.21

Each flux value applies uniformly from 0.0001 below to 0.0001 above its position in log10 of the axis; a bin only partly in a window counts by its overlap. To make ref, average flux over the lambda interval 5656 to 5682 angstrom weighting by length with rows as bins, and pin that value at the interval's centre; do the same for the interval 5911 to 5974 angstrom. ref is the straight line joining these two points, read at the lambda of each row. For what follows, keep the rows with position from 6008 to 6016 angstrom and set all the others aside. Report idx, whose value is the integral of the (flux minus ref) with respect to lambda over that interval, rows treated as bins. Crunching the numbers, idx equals -14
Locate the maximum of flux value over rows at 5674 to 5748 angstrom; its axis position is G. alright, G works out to 5719.99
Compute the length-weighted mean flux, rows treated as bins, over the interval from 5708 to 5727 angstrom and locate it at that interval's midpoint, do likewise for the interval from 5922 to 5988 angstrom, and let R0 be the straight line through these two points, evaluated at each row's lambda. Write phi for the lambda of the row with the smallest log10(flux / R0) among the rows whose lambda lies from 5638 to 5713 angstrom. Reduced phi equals 5659.72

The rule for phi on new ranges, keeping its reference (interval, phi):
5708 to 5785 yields 5709.46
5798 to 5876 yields 5858.62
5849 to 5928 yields 5891.08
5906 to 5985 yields 5984.05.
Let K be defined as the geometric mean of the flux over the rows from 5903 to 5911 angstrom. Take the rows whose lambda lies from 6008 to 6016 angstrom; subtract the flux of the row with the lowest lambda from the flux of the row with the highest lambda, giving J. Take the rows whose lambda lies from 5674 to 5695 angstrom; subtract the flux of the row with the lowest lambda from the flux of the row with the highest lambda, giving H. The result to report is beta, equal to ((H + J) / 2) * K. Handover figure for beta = -8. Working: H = -0.5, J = 0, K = 52.2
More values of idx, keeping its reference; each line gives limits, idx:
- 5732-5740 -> 9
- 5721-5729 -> 12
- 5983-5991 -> -9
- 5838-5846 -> 5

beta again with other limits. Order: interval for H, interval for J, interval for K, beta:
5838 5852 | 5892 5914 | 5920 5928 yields 161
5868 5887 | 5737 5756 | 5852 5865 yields -120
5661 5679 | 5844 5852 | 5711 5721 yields 14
